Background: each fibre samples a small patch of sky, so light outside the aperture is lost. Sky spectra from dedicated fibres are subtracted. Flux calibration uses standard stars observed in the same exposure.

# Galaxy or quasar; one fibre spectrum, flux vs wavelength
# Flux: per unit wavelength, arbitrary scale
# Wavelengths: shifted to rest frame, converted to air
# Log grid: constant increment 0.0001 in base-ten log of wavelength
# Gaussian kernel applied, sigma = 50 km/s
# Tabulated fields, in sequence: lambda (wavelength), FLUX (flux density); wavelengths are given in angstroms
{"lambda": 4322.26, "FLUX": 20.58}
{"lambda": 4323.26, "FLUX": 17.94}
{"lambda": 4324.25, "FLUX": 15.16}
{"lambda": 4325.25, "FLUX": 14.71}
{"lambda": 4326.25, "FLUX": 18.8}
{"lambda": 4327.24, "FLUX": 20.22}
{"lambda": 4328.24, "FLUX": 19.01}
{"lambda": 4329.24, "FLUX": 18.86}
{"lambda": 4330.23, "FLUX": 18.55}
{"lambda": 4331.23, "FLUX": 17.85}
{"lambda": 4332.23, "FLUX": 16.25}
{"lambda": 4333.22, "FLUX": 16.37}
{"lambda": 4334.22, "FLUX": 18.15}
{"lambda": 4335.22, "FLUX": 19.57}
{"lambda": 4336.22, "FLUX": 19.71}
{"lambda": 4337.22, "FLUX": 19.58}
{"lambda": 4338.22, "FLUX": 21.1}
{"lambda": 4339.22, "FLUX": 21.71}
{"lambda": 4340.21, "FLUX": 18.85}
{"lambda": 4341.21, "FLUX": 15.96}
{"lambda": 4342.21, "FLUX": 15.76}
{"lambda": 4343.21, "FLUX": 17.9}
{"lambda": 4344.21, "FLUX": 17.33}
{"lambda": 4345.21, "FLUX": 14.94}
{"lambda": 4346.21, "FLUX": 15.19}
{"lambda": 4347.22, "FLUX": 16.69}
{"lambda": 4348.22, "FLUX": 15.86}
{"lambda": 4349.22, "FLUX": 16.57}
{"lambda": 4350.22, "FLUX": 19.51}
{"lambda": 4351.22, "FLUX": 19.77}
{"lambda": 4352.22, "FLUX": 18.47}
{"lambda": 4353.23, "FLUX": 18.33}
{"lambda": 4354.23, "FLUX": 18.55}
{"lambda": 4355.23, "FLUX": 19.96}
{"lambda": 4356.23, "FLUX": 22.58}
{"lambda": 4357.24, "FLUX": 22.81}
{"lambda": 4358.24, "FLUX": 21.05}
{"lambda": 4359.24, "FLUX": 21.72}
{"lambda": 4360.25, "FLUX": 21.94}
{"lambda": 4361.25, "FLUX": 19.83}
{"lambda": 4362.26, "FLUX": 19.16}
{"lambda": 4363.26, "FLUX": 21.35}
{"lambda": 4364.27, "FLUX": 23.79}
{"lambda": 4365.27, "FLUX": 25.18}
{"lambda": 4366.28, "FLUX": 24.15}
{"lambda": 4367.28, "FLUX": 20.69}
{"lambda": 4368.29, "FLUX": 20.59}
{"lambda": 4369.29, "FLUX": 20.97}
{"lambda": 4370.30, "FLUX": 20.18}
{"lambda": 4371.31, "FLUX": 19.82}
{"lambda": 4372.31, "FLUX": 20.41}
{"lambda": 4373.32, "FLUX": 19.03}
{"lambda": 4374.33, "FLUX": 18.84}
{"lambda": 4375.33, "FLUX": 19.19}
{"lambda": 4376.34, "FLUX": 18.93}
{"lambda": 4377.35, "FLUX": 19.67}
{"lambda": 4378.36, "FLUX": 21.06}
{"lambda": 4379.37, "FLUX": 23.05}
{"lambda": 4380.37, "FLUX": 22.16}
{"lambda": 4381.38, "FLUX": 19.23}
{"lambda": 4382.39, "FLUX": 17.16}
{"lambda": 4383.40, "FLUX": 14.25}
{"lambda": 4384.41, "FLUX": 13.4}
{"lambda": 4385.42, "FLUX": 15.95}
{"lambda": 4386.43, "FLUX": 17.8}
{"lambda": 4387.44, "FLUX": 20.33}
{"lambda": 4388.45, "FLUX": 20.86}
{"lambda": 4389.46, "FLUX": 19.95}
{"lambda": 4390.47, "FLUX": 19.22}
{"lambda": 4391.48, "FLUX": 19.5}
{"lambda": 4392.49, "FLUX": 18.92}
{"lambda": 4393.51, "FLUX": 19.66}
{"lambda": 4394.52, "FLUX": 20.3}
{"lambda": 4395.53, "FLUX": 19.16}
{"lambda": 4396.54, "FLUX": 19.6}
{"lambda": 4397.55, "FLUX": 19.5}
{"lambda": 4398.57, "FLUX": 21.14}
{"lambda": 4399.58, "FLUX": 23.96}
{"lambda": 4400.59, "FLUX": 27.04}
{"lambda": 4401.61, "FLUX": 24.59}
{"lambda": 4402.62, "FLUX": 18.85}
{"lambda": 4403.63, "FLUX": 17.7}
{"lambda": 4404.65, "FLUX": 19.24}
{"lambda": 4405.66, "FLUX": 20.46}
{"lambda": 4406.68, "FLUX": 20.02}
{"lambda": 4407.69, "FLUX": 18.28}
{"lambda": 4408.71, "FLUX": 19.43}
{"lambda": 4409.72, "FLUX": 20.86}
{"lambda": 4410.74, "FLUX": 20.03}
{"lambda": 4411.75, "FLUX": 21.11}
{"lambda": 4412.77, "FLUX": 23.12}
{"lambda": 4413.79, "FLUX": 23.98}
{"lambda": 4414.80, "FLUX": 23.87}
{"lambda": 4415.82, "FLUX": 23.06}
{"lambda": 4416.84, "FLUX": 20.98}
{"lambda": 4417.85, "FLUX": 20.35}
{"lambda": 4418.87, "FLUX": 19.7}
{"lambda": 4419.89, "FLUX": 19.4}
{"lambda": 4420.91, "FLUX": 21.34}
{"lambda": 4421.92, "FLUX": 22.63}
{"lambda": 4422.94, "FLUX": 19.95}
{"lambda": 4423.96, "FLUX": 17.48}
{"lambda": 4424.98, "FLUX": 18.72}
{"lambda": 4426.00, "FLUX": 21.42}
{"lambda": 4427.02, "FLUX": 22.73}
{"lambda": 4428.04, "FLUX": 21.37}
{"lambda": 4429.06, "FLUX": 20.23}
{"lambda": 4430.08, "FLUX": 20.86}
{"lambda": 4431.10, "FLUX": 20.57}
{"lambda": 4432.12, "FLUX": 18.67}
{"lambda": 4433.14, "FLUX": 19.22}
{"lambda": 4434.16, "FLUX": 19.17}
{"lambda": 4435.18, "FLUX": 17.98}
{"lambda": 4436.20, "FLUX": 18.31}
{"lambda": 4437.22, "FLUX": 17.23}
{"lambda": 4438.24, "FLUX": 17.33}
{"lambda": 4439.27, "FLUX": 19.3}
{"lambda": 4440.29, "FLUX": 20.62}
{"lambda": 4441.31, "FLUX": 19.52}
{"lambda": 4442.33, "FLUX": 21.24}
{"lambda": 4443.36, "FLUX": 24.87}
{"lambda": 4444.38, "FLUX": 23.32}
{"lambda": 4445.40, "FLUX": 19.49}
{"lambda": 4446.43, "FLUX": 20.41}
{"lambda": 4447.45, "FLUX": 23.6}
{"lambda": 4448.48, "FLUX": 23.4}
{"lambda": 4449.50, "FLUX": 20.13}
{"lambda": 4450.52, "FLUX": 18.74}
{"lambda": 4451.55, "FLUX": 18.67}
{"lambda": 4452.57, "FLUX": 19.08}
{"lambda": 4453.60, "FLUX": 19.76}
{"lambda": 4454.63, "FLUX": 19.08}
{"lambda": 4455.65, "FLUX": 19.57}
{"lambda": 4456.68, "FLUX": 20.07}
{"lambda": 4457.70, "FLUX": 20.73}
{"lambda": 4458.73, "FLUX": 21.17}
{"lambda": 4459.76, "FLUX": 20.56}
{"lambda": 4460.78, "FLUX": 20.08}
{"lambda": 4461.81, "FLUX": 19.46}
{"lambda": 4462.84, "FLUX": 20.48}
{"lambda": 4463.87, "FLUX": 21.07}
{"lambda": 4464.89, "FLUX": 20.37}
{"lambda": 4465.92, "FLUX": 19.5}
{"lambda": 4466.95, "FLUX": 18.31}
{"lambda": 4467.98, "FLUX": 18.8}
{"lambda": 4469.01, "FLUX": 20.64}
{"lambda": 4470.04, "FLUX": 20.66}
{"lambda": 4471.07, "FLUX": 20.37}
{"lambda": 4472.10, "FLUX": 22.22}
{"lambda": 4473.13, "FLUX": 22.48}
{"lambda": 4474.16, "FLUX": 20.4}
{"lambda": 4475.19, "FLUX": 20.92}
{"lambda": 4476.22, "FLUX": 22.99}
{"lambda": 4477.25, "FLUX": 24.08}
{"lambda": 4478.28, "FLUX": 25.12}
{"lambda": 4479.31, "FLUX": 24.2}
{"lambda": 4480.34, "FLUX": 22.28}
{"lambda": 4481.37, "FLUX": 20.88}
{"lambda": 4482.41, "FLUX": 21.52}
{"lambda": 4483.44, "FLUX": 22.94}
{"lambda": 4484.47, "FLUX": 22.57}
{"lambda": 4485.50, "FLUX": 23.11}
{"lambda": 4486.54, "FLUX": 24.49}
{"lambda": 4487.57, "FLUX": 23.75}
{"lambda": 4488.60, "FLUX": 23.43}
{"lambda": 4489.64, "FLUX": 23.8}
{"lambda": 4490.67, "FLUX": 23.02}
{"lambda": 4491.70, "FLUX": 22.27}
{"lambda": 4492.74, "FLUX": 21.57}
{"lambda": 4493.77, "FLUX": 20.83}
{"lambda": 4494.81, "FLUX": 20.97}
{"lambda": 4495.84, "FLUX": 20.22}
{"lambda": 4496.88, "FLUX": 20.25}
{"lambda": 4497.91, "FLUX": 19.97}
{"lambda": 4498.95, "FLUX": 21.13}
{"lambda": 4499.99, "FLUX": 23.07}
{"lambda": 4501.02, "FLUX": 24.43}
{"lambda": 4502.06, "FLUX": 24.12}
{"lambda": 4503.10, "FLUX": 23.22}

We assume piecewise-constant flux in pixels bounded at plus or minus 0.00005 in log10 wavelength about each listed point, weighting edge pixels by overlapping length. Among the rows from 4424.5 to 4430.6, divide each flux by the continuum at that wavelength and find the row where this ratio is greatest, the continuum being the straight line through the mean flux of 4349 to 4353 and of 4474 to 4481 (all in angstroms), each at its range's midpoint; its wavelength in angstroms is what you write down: 4427.02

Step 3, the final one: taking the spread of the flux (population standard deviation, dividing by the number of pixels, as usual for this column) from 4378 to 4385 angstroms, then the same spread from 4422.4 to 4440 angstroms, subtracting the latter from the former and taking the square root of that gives 1.41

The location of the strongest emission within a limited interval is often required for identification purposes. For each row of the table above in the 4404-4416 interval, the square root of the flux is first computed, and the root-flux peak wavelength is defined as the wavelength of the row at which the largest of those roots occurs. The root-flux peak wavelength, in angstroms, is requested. 4413.79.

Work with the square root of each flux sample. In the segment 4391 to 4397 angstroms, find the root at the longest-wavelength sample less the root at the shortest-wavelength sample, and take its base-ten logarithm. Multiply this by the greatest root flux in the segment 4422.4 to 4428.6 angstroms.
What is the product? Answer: -9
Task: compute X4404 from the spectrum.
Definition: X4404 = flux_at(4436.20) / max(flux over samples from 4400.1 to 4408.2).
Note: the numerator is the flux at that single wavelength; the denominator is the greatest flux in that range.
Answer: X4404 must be 0.68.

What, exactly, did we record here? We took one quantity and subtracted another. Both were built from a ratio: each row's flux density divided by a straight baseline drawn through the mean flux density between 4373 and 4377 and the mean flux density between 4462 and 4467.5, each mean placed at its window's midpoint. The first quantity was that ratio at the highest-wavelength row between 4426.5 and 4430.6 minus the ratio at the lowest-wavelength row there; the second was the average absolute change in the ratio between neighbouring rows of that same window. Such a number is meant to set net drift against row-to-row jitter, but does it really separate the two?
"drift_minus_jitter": -0.15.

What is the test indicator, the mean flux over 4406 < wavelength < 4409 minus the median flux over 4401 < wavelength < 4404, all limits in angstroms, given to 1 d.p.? 0.4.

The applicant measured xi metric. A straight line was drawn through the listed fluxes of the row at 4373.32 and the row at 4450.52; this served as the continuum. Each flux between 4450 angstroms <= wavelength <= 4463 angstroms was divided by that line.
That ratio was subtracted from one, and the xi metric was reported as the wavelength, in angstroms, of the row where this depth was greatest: 4451.55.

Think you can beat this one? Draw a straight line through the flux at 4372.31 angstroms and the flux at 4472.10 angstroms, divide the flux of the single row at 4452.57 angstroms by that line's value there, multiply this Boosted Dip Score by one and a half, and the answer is 1.31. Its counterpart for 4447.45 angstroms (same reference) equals 1.63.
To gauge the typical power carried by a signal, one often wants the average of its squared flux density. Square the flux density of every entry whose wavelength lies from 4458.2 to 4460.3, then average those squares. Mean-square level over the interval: 435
